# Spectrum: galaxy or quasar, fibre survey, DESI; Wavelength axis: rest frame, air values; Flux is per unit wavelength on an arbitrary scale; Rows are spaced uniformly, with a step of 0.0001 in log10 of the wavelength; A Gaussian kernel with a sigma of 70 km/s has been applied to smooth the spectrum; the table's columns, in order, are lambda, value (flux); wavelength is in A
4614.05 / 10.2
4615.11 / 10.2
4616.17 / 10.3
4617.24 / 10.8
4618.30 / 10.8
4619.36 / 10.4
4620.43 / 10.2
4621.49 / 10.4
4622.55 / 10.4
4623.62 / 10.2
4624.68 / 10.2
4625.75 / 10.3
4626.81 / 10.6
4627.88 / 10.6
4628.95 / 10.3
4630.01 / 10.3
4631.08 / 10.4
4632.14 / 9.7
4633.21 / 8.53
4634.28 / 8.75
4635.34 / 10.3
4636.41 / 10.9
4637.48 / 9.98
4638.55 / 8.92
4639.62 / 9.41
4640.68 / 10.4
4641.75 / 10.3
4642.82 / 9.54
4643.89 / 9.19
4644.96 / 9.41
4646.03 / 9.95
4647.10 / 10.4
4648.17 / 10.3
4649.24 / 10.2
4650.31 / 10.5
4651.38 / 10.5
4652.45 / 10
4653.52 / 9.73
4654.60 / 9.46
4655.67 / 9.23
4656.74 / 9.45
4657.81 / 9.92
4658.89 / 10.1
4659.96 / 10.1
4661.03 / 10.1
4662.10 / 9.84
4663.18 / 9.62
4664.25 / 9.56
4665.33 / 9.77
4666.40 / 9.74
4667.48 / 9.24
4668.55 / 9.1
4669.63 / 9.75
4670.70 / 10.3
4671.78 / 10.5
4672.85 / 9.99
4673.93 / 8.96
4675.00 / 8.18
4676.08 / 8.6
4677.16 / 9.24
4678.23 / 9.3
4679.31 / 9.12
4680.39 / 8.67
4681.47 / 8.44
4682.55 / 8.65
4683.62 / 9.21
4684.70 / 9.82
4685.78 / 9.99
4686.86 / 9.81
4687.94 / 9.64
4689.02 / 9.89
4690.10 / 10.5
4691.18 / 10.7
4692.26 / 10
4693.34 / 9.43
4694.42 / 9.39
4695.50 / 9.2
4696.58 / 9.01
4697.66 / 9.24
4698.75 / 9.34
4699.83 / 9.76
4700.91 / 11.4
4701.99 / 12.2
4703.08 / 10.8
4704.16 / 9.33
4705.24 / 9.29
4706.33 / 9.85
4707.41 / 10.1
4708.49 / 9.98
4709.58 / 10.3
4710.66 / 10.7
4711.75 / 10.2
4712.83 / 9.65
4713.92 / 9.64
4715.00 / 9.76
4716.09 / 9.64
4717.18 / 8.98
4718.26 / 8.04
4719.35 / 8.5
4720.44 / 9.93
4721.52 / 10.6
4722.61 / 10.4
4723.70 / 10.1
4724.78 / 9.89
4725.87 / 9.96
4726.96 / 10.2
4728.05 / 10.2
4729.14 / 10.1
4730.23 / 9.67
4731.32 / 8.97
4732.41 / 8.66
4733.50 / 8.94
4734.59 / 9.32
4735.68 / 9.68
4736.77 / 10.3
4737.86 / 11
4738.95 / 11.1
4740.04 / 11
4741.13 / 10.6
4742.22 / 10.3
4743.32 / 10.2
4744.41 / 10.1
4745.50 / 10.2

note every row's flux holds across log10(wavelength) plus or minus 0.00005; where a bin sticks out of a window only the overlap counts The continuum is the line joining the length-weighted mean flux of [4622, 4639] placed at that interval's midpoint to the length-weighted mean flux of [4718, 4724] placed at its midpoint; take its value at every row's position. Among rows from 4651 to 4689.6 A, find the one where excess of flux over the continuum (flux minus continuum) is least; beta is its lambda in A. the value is 4675.00 A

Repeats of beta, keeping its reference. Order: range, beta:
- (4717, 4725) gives 4718.26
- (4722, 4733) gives 4732.41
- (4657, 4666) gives 4664.25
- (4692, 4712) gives 4696.58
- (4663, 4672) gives 4668.55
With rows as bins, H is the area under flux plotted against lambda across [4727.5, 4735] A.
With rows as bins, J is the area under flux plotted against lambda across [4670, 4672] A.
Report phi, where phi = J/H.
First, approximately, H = 71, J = 20.7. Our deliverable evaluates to 0.3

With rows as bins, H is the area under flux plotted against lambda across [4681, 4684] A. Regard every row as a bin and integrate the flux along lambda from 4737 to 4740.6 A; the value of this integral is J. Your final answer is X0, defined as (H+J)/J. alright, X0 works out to 1.67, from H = 26.3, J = 39.5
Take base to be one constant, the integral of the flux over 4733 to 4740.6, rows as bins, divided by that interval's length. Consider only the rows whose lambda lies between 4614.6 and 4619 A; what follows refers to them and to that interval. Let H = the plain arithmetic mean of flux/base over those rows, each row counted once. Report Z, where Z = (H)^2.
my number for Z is 1.06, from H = 1.03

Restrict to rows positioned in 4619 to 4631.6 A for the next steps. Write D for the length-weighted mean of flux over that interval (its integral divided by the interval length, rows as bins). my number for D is 10.4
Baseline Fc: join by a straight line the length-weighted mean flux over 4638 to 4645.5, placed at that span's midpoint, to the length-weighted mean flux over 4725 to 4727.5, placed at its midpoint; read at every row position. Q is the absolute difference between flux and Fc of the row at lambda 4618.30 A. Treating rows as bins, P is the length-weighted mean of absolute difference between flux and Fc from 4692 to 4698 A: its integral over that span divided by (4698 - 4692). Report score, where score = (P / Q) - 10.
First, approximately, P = 0.56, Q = 1.3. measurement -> -9.58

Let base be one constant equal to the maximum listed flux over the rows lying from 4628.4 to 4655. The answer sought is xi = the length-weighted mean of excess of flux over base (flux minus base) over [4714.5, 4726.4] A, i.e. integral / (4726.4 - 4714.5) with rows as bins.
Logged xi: -1.28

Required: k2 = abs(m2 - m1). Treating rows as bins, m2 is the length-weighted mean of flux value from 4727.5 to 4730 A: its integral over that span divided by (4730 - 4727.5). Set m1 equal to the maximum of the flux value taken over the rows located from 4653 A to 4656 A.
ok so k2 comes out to 0.35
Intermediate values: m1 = 9.73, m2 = 10.1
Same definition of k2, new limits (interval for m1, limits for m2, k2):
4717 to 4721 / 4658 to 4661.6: 0.16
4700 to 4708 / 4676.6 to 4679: 2.94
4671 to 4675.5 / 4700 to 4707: 0.07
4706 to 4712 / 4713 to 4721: 1.46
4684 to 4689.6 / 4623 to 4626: 0.22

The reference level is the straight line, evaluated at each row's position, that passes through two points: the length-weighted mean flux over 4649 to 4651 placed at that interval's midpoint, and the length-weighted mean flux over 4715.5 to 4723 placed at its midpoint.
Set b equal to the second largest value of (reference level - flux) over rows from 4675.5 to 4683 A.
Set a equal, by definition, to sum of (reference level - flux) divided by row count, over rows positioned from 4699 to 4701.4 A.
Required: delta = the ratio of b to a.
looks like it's -1.6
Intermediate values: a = -0.90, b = 1.4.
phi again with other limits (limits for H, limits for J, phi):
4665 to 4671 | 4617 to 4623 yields 1.1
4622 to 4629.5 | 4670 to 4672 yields 0.3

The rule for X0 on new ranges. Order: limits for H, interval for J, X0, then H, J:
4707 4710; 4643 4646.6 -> 1.89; 30.3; 34.3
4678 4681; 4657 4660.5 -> 1.77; 26.9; 35.0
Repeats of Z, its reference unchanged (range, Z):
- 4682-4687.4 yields 0.87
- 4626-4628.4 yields 1.08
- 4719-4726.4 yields 0.94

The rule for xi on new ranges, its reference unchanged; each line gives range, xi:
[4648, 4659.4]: -0.97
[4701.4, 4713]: -0.66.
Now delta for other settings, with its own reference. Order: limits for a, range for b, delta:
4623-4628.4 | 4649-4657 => 2.5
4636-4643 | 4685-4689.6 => 0.1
